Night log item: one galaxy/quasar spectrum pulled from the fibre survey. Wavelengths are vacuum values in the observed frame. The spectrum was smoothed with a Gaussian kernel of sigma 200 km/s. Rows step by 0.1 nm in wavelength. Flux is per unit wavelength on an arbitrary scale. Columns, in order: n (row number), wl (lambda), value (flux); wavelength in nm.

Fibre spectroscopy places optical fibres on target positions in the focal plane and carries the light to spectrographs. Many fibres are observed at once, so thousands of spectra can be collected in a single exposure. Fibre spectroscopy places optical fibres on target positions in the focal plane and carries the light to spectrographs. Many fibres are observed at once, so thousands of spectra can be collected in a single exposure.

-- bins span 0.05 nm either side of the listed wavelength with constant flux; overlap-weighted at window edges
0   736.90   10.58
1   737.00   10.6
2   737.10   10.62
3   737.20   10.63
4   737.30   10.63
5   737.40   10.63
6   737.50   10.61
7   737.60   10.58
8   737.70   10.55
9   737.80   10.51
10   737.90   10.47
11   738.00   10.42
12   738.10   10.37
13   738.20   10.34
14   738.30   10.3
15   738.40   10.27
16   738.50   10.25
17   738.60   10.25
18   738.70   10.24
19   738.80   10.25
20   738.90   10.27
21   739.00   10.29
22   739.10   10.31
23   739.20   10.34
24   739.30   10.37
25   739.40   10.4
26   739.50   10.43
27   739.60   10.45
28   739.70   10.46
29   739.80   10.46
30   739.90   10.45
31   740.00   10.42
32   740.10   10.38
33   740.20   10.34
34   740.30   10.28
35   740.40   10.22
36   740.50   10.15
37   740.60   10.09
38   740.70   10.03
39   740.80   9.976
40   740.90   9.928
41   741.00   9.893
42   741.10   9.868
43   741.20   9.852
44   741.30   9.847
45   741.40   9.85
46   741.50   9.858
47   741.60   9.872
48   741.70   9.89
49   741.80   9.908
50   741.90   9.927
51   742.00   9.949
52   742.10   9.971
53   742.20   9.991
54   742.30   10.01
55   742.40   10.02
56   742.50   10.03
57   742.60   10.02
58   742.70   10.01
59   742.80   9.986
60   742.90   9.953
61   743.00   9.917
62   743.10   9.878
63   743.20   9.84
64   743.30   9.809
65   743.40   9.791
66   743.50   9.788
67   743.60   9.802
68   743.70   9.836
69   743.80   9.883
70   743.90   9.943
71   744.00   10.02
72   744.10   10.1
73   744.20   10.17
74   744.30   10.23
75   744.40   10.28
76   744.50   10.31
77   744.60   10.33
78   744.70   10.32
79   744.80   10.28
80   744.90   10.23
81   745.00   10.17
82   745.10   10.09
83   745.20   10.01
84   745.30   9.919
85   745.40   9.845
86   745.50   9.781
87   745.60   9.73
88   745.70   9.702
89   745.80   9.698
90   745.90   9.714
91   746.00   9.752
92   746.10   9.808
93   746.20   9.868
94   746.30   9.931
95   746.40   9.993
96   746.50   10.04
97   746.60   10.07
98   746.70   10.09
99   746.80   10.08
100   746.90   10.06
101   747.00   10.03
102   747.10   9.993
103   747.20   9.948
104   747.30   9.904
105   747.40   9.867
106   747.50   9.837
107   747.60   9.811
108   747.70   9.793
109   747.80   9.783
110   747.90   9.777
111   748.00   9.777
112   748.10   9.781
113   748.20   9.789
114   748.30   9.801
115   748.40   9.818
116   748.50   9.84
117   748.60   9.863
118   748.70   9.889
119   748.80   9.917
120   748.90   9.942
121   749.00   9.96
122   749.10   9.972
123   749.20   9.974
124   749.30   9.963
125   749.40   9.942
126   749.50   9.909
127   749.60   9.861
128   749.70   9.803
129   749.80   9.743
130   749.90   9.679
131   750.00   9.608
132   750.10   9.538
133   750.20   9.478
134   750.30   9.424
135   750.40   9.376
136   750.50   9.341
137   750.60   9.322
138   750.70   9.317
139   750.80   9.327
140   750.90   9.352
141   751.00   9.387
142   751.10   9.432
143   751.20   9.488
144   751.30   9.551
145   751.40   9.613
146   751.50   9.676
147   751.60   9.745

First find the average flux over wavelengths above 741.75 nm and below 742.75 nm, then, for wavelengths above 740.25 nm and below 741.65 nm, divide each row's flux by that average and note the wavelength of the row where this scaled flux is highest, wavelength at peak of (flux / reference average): 740.30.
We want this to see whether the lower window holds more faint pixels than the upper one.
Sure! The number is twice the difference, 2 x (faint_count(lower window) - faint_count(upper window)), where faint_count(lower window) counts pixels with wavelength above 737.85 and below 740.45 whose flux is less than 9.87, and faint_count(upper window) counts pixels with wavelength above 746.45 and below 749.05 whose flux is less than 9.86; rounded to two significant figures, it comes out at -22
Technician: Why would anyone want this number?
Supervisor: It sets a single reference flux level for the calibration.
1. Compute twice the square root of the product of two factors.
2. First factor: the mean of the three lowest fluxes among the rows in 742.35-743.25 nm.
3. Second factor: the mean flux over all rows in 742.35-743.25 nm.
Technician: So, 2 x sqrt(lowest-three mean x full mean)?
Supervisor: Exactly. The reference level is 19.8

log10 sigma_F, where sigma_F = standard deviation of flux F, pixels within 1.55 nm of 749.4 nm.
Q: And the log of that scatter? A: -0.64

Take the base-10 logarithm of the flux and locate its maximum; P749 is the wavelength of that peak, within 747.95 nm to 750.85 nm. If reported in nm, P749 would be 749.20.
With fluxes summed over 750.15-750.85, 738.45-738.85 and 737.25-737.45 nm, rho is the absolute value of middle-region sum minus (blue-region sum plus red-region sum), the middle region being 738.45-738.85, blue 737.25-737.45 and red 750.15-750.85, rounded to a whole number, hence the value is 46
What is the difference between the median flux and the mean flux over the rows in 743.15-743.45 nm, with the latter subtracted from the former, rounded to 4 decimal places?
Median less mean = -0.0043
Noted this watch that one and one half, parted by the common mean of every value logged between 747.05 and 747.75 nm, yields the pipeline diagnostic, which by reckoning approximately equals 0.152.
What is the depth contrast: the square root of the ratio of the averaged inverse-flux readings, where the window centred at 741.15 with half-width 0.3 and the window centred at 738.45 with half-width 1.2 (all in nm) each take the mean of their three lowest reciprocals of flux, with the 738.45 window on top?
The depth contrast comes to 0.97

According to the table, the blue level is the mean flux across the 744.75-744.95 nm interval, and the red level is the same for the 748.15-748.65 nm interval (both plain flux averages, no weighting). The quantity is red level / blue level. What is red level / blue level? 0.96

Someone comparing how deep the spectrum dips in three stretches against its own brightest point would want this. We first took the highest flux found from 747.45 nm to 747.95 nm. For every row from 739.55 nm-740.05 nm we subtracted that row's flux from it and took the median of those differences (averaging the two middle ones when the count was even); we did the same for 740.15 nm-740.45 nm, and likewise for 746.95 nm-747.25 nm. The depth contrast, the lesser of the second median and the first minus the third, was -0.46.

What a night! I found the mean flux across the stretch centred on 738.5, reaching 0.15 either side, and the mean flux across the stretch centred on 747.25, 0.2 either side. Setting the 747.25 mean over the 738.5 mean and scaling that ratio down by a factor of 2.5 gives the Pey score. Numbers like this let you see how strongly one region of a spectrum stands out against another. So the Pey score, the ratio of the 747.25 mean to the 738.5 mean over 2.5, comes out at 0.387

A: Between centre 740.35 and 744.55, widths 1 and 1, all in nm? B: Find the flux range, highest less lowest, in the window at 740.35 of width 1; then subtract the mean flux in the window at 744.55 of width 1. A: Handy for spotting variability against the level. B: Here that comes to -9.77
